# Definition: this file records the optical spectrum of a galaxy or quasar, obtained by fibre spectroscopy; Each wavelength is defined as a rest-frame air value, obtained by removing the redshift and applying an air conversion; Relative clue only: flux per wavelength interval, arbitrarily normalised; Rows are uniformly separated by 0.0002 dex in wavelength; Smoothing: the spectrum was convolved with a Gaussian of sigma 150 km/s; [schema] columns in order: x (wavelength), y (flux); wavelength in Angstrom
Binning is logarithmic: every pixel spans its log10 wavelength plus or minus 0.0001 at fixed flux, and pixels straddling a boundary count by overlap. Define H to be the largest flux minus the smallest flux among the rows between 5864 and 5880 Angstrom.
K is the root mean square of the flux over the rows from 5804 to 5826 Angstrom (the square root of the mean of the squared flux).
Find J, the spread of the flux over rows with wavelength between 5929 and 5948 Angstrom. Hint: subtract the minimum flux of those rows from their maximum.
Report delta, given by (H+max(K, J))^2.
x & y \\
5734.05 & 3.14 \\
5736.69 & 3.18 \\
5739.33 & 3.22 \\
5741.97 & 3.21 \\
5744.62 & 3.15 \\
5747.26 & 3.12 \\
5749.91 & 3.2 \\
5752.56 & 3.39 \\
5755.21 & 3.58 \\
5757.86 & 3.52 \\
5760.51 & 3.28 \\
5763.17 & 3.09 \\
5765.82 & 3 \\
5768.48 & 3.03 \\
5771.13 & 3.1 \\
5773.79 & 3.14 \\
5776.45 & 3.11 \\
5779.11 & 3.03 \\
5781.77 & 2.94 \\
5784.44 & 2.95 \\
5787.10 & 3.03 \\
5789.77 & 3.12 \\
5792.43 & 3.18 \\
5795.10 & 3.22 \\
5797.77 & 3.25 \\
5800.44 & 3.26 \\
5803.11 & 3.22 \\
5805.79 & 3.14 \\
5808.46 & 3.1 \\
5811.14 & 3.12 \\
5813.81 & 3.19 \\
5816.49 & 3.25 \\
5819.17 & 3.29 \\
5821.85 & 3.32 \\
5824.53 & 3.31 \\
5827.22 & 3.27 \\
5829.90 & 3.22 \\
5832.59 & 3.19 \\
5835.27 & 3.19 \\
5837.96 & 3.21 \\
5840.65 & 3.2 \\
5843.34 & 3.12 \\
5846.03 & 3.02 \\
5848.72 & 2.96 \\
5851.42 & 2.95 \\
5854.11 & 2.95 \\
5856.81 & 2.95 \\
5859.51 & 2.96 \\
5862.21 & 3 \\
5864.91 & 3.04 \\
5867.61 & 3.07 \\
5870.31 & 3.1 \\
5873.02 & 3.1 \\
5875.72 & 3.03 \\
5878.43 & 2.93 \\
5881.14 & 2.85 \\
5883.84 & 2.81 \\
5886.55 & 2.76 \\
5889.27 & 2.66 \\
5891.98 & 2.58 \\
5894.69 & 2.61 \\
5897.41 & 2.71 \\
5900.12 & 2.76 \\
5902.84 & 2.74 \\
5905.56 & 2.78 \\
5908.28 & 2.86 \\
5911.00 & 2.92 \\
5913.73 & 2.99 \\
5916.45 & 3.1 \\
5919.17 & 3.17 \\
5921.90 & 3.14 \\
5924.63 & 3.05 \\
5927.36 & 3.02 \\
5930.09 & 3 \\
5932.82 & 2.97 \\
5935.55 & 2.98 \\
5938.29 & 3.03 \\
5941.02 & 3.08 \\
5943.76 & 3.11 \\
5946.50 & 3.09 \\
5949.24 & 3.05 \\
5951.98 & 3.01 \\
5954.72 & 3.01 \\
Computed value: 11.5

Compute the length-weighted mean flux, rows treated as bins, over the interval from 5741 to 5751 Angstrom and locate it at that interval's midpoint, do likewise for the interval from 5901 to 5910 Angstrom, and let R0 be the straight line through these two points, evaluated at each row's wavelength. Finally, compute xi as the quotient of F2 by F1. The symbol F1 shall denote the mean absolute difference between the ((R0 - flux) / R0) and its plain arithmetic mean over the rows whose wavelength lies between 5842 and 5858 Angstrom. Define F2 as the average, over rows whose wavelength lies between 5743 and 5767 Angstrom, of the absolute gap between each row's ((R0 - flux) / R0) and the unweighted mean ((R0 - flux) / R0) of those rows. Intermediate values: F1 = 0.0149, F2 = 0.053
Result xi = 3.5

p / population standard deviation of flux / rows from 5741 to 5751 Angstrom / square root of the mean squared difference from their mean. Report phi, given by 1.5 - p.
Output 1.46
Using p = 0.037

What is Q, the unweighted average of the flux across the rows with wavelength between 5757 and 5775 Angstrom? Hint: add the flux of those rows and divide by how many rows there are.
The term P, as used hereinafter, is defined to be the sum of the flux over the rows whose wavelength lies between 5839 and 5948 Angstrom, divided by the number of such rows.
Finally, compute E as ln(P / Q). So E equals -0.07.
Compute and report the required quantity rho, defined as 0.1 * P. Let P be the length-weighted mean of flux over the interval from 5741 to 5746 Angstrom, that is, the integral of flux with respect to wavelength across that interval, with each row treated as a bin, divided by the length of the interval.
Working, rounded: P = 3.18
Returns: 0.318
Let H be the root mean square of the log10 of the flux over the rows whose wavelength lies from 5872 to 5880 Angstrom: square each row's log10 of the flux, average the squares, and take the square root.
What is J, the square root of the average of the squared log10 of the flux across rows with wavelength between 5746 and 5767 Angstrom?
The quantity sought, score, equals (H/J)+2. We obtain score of 2.93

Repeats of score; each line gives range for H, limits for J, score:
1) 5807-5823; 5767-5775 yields 3.03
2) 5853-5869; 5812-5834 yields 2.93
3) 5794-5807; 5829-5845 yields 3.01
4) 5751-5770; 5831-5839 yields 3.02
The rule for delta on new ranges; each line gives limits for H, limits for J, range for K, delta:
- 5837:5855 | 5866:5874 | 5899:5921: 10.1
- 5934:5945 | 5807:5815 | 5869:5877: 10.3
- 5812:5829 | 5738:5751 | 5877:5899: 8.2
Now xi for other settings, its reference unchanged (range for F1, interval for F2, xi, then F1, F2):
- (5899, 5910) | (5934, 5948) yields 1.2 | 0.0151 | 0.019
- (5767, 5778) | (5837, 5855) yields 2.6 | 0.0119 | 0.031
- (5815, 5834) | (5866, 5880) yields 1.4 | 0.0114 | 0.016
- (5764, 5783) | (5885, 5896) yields 1.0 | 0.0184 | 0.018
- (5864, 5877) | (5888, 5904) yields 2.5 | 0.0098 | 0.024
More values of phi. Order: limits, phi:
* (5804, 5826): 1.42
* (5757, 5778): 1.34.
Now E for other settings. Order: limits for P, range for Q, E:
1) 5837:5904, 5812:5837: -0.11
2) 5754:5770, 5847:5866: 0.09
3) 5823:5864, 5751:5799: -0.02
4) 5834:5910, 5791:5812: -0.09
